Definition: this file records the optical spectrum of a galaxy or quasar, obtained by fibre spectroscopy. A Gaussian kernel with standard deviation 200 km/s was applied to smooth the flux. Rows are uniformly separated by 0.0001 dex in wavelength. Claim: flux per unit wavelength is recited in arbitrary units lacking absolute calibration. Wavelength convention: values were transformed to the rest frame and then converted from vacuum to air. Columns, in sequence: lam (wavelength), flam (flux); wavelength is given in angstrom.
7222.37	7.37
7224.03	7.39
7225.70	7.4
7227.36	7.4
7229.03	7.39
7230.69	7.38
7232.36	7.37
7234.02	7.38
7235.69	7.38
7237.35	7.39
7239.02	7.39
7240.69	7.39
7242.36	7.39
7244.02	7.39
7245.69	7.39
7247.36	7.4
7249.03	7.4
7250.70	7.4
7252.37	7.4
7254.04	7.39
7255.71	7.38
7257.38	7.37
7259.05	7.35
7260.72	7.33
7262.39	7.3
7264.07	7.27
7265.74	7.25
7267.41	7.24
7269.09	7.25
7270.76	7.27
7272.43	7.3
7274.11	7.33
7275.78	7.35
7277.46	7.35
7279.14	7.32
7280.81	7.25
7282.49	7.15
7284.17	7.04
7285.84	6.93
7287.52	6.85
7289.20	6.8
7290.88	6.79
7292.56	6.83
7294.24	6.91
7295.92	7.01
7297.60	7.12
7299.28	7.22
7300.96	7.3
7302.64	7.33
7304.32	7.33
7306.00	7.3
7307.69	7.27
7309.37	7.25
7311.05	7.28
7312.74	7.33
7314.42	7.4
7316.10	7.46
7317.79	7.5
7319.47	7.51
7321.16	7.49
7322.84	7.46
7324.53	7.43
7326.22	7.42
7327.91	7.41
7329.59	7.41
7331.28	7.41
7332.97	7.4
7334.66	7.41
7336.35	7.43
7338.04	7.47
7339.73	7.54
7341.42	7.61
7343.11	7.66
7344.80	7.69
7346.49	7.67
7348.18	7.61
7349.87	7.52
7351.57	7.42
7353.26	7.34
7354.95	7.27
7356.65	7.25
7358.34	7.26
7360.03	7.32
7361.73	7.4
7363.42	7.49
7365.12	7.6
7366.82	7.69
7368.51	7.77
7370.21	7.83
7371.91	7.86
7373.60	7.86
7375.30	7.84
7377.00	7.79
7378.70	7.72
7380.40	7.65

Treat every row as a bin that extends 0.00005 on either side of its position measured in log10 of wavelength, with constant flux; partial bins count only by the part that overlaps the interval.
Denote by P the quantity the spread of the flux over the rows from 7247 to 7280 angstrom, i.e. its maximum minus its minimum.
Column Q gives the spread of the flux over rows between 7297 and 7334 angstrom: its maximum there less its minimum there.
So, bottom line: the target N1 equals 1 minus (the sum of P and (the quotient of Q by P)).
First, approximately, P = 0.160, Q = 0.39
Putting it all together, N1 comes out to -1.6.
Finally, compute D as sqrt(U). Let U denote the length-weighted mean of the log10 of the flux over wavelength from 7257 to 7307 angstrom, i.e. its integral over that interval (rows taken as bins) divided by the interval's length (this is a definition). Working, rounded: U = 0.856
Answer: 0.925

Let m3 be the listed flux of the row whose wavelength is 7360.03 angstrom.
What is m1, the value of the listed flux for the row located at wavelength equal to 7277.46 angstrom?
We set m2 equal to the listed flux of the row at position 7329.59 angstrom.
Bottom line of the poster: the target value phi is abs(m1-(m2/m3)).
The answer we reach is 6.34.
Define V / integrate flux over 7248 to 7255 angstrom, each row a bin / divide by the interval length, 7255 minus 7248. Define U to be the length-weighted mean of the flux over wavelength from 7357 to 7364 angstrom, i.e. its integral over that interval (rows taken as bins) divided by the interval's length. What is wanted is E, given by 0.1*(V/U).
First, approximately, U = 7.36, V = 7.40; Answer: 0.100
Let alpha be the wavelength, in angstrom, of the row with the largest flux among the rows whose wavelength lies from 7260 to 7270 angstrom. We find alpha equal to 7260.72 angstrom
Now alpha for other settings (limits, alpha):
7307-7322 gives 7319.47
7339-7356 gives 7344.80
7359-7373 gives 7371.91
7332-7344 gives 7343.11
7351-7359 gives 7351.57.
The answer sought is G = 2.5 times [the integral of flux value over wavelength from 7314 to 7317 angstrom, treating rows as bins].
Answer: 55.8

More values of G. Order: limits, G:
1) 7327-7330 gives 55.7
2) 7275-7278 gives 55.0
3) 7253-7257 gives 73.9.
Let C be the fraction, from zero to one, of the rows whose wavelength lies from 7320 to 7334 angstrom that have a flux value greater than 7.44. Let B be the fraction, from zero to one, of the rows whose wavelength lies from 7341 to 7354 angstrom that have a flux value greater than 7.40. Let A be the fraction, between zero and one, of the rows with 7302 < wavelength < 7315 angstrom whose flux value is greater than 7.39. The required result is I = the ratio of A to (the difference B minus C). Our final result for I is 0.2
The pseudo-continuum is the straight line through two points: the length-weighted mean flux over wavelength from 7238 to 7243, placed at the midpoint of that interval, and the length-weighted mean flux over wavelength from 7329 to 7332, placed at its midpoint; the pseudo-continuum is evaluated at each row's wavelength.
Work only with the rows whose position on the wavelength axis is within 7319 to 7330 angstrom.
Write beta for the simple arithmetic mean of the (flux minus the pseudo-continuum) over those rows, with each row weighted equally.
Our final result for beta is 0.04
